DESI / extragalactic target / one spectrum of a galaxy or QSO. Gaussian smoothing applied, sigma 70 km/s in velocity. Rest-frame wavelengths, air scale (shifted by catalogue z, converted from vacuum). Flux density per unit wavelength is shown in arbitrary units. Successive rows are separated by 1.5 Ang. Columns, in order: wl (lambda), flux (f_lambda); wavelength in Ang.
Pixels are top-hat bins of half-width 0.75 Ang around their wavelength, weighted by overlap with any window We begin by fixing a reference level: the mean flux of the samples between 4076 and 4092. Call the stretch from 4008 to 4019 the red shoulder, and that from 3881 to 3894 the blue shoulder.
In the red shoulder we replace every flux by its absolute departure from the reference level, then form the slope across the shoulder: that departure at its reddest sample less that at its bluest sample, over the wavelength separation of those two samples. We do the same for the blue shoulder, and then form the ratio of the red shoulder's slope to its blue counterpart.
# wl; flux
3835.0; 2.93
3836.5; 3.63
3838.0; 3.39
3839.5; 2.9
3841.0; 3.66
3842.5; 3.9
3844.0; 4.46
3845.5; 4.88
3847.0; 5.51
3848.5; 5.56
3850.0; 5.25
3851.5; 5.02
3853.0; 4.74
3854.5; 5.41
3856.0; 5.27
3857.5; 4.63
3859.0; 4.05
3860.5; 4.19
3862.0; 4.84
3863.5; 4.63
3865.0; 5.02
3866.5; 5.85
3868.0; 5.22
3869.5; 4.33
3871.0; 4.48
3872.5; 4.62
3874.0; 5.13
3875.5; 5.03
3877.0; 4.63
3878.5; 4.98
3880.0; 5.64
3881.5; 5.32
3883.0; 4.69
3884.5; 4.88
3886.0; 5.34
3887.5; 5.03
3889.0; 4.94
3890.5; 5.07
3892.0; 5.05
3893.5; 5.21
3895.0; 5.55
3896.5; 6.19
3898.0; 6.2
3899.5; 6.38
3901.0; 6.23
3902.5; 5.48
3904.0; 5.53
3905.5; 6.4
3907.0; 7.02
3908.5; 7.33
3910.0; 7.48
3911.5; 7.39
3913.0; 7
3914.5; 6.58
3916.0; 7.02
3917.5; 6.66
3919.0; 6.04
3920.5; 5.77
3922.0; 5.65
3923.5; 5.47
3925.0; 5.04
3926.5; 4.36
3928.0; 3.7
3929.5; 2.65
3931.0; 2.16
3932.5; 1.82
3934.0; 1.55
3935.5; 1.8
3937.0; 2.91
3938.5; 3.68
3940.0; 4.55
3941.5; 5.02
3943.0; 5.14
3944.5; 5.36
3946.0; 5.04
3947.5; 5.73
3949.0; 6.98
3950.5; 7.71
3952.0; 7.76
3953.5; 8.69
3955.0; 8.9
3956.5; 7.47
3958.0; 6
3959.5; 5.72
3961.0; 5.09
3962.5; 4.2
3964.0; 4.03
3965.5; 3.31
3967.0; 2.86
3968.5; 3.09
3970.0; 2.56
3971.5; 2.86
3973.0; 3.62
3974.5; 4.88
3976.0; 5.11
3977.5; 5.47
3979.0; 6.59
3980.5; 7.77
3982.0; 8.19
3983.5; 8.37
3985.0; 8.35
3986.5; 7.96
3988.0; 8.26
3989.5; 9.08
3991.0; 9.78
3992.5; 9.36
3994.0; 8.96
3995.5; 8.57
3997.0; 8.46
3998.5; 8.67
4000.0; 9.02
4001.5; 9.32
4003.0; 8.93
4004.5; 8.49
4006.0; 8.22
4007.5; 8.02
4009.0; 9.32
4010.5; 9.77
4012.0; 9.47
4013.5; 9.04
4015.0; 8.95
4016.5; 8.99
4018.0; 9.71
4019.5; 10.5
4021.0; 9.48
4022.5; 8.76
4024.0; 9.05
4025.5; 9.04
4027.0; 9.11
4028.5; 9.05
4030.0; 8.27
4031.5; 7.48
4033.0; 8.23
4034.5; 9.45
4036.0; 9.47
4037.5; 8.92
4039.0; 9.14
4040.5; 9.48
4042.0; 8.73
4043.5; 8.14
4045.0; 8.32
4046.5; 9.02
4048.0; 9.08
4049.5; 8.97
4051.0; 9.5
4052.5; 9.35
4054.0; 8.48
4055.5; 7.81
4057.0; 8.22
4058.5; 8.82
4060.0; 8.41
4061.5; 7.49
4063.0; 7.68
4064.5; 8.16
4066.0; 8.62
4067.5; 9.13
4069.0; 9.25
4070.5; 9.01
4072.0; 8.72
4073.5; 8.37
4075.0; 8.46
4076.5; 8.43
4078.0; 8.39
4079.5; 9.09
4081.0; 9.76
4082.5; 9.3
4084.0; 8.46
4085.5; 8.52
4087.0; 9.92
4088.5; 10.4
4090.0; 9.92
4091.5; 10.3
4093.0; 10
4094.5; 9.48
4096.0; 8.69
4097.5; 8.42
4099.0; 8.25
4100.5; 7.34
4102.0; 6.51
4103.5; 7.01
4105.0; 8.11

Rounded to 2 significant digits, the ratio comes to 4.7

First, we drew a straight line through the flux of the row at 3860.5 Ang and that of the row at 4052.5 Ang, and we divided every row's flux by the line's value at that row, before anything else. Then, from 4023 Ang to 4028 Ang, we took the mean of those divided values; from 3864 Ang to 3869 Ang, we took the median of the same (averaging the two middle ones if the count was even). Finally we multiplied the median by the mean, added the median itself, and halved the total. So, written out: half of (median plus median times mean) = 1.22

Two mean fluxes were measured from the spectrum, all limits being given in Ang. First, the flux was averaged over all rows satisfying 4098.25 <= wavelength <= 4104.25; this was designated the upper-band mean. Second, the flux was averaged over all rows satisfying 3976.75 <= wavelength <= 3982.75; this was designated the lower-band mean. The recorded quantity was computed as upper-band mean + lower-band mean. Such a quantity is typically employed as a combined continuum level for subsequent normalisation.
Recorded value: 14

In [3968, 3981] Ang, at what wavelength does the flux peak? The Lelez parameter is 3980.5 Ang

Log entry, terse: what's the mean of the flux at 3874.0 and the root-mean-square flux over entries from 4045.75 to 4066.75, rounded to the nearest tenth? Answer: 6.8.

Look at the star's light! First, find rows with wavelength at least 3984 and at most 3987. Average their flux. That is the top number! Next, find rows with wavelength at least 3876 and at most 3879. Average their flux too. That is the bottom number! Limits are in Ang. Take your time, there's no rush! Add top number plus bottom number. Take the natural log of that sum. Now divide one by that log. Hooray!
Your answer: 0.390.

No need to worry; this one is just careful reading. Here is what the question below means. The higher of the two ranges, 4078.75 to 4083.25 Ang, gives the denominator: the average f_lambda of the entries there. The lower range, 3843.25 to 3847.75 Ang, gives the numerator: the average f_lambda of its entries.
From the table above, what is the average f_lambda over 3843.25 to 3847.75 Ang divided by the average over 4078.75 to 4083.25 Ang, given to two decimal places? 0.53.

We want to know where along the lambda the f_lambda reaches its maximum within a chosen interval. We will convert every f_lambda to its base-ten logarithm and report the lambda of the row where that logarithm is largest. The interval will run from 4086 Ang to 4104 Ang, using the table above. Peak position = 4088.5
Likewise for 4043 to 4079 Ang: 4051.0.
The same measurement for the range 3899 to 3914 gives 3910.0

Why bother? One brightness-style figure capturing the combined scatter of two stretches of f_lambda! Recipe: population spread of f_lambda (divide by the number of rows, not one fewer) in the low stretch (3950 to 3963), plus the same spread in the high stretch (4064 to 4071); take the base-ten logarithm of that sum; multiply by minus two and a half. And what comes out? -0.72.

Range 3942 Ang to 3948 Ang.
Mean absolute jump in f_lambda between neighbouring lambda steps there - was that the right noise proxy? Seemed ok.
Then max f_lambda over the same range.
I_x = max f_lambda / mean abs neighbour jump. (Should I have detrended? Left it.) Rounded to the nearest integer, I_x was 14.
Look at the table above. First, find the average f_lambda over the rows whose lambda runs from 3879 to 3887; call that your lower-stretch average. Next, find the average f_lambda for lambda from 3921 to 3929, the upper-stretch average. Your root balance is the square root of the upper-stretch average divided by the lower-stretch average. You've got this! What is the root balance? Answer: 1.0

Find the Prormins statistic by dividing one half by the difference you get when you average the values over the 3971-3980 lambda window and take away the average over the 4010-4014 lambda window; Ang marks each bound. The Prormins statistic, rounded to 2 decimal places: -0.11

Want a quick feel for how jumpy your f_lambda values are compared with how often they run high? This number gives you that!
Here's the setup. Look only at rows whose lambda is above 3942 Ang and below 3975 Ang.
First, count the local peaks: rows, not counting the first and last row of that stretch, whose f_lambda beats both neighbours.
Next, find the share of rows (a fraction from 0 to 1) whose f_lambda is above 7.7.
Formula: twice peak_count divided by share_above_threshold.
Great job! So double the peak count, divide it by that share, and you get 33.0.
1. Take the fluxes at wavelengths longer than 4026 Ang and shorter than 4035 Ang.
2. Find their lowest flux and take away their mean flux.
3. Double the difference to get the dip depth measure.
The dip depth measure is -2.2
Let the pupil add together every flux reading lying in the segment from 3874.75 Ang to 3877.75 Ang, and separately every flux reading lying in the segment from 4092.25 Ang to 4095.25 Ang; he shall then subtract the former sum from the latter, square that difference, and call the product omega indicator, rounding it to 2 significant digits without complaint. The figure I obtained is 96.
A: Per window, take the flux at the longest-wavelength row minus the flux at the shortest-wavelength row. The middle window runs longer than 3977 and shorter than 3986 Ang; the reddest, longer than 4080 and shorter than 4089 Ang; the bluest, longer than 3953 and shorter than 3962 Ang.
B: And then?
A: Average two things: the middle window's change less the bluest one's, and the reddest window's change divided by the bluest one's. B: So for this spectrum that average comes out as 3.2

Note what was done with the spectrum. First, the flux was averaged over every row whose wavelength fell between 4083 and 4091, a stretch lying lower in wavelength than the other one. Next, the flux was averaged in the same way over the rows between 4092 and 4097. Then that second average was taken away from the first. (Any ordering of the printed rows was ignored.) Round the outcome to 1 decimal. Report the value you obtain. 0.1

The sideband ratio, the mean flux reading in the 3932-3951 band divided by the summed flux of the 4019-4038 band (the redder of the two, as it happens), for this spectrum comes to 0.038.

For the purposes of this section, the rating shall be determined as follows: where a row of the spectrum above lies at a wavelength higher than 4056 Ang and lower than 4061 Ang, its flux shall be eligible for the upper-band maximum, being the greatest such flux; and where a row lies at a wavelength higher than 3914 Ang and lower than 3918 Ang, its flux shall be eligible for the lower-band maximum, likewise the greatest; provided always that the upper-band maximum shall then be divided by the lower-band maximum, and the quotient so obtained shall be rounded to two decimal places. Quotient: 1.26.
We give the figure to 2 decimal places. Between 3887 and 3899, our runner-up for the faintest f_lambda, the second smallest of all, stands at 5.03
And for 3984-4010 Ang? 8.02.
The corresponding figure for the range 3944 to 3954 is 5.36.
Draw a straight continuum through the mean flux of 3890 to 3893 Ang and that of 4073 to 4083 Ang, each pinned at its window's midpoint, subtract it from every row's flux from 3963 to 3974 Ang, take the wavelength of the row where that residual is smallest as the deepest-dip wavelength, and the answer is 3970.0 Ang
